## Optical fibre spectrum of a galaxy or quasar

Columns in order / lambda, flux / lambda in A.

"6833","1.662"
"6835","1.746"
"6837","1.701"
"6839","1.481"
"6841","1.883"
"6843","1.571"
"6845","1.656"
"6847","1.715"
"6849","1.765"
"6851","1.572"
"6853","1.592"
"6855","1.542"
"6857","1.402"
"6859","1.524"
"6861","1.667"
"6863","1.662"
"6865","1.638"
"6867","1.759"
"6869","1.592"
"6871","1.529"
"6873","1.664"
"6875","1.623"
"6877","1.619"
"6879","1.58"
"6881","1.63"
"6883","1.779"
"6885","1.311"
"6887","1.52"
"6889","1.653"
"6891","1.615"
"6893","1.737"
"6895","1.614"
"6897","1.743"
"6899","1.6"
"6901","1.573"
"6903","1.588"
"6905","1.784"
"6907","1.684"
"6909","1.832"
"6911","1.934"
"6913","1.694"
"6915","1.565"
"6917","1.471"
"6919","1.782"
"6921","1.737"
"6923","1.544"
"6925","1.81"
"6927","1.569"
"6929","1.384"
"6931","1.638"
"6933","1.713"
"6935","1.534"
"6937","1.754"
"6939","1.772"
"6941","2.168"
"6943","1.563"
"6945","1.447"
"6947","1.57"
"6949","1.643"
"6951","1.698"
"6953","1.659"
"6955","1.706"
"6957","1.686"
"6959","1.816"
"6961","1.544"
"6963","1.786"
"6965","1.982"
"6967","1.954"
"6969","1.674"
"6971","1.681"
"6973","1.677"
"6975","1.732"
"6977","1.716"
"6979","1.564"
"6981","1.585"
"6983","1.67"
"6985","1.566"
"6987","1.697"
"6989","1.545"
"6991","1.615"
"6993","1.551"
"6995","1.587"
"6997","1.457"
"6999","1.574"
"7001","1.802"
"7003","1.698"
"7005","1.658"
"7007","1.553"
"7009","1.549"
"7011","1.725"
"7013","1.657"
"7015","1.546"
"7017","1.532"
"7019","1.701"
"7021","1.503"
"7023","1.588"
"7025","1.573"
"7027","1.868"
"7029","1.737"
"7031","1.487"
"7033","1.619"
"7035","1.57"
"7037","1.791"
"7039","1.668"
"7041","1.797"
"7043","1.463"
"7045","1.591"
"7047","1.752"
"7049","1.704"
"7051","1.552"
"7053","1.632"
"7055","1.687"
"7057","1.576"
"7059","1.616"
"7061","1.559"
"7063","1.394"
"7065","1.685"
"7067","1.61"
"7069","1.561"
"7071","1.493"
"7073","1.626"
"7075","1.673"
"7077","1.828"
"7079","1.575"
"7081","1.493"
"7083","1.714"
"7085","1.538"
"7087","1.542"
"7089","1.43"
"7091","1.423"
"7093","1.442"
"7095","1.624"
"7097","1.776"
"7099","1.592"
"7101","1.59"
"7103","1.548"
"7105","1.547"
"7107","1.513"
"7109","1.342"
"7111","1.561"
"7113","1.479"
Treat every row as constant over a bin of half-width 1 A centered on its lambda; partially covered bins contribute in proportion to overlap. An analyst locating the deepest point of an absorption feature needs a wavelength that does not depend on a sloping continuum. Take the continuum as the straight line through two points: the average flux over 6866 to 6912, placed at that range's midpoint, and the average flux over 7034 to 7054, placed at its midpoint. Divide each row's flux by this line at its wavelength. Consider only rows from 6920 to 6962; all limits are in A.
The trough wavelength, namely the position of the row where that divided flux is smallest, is 6929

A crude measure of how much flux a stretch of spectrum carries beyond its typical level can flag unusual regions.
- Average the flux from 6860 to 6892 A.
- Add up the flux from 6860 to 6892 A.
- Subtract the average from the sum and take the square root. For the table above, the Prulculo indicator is 4.92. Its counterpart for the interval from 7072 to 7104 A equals 4.88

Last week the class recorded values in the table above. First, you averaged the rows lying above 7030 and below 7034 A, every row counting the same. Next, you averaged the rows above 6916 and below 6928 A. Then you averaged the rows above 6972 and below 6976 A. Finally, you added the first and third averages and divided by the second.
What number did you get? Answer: 2.0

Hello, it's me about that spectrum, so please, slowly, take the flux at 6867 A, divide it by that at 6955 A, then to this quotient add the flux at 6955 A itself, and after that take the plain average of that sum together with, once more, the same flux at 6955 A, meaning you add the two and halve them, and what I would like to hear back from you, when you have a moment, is 2.22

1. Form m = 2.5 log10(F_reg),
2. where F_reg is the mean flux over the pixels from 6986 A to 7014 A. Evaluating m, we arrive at 0.523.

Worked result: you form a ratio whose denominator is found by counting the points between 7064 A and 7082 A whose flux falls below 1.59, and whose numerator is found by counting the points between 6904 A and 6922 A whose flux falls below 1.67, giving 0.50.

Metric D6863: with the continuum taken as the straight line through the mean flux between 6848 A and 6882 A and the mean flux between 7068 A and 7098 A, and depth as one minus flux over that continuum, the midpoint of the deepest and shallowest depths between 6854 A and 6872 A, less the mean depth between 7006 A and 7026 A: 0.019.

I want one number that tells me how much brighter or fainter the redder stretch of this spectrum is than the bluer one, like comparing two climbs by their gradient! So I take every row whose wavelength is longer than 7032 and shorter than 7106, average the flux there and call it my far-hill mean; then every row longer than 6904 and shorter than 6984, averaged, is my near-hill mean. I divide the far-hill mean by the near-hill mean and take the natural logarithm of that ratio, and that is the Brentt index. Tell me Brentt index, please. -0.06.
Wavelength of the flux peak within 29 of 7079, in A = 7077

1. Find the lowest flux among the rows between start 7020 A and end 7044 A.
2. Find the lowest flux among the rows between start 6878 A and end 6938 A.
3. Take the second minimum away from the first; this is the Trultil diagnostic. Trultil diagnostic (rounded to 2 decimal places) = 0.15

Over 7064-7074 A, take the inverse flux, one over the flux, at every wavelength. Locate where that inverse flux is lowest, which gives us 7065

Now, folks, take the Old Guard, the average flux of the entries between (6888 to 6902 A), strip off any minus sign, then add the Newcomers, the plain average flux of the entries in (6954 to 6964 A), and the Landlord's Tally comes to 3.36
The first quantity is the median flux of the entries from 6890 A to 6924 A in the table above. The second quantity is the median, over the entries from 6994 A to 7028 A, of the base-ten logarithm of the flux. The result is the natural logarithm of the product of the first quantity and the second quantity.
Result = -1.09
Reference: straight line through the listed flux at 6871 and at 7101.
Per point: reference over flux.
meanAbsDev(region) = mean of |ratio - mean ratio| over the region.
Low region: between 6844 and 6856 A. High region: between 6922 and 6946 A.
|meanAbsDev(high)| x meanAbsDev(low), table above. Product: 0.0034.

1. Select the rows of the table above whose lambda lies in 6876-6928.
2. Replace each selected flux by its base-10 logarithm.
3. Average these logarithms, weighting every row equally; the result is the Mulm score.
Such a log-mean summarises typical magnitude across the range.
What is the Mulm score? 0.217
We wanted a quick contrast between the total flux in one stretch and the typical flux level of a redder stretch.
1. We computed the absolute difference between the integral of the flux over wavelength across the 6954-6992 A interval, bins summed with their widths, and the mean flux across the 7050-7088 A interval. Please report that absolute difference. 62.8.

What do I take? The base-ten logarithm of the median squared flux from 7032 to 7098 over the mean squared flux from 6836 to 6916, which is -0.018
